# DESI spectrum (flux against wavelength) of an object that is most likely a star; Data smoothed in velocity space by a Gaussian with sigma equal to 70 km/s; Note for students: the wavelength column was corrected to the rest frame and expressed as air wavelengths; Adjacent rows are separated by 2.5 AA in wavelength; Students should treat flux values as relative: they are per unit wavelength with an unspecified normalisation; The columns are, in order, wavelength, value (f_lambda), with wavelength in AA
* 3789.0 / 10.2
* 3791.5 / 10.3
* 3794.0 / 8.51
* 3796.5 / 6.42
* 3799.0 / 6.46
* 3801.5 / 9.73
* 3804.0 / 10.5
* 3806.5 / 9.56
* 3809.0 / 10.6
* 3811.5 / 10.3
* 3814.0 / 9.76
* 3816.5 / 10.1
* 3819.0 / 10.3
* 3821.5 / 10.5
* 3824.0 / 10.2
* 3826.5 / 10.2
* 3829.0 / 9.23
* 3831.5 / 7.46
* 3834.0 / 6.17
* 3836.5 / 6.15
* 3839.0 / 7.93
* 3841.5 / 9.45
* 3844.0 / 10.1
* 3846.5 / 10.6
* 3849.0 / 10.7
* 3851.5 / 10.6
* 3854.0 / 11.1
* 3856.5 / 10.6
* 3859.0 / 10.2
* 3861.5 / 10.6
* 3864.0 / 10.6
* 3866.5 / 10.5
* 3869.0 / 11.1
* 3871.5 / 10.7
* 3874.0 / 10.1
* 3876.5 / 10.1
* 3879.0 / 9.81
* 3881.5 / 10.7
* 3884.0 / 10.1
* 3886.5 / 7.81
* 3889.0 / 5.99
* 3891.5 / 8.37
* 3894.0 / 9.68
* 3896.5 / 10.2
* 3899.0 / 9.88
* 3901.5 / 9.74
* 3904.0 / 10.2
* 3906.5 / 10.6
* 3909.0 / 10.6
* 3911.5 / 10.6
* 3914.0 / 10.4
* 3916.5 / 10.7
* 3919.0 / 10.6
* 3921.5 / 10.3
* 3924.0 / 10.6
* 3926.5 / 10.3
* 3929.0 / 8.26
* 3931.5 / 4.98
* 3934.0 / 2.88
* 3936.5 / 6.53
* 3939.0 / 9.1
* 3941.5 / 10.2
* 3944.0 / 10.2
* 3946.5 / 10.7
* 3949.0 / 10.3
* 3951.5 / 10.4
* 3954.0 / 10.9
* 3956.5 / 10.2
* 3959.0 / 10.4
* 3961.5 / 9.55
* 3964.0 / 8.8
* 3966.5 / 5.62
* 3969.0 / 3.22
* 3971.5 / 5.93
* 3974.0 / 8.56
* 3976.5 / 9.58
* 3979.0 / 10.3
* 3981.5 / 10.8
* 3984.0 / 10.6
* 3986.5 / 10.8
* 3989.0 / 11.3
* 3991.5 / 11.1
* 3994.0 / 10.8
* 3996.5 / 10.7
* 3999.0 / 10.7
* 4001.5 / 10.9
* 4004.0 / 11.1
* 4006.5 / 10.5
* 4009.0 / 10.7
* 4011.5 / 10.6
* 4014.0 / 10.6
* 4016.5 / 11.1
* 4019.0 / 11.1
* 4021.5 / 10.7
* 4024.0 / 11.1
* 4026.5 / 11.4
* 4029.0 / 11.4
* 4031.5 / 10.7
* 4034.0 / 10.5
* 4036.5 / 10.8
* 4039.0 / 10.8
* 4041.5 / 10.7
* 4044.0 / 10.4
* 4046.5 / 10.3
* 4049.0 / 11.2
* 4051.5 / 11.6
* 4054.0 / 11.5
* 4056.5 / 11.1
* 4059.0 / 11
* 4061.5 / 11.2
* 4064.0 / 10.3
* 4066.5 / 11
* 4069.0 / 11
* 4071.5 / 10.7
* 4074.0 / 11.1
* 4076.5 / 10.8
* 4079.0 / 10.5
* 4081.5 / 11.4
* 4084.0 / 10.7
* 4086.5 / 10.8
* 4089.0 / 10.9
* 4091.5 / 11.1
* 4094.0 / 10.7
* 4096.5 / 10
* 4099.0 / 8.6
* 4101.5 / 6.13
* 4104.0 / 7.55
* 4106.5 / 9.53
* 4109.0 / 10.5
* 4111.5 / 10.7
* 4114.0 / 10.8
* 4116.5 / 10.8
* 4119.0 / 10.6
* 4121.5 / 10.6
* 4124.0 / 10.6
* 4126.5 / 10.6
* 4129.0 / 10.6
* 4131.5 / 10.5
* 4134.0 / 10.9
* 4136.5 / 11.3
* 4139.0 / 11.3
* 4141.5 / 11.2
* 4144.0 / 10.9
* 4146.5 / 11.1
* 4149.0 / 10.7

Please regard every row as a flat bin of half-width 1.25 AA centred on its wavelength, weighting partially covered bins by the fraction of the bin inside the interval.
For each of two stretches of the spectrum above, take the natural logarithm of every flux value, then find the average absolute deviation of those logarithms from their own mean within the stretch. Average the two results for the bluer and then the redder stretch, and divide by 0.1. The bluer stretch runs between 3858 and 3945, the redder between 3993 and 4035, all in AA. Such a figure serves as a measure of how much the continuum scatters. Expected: 1.0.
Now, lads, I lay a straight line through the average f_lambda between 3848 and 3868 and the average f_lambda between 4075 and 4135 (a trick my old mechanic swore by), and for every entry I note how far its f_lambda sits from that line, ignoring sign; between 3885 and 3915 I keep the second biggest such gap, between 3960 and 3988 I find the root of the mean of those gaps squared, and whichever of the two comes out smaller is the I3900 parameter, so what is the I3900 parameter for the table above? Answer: 2.8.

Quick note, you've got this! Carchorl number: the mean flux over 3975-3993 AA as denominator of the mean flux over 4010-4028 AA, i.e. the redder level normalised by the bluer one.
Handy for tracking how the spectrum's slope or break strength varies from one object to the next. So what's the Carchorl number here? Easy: 1.03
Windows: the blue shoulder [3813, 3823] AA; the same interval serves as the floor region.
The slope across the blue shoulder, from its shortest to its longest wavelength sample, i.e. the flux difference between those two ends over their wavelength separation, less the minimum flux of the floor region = -9.7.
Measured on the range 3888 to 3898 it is -5.4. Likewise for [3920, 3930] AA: -8.5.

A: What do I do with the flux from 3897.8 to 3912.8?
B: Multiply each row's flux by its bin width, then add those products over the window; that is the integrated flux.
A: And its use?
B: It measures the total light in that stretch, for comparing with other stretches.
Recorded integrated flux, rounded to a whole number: 154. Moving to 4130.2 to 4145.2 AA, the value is 165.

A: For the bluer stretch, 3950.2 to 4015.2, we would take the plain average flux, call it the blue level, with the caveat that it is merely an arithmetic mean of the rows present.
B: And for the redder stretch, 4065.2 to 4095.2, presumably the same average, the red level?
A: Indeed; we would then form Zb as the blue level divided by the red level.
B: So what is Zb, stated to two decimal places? 0.90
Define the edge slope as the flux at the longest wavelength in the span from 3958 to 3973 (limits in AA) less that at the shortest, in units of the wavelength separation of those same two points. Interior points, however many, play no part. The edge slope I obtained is -0.36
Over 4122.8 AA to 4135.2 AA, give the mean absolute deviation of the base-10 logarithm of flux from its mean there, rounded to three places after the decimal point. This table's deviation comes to 0.004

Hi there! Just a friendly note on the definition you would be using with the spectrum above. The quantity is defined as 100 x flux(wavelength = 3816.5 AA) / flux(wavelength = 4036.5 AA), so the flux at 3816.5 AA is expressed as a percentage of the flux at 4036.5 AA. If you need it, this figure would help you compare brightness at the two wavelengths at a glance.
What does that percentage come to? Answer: 94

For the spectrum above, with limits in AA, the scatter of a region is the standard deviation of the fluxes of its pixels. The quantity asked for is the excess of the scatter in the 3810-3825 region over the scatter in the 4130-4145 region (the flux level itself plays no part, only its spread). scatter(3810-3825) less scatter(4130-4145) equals -0.06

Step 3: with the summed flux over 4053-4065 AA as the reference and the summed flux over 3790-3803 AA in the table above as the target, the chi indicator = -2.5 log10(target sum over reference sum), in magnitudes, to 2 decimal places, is 0.31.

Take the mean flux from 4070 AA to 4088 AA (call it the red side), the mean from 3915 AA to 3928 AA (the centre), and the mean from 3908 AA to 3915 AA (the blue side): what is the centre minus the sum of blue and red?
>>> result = -11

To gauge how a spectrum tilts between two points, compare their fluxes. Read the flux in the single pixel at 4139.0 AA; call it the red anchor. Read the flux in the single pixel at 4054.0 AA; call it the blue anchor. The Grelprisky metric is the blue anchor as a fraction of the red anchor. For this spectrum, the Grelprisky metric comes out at 1.02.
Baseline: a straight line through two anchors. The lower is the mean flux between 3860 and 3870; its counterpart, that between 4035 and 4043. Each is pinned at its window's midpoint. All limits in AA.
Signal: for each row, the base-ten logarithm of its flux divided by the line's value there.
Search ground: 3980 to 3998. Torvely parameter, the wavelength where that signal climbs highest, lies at 3989.0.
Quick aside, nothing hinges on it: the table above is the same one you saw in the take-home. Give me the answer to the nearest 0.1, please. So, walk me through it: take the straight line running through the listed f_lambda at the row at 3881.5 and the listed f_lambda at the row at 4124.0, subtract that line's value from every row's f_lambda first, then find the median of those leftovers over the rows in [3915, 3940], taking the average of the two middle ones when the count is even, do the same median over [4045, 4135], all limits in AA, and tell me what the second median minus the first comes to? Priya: 1.1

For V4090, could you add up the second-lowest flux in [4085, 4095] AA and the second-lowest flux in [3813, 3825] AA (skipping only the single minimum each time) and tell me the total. 21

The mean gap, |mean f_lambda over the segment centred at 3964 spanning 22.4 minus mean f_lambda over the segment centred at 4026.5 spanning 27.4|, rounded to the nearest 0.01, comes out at 2.80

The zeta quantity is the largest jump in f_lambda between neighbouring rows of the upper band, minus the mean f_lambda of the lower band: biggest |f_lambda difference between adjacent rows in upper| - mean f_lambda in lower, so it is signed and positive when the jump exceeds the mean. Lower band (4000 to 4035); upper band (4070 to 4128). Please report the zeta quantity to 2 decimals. -8.42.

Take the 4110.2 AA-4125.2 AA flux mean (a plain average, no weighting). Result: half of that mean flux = 5.34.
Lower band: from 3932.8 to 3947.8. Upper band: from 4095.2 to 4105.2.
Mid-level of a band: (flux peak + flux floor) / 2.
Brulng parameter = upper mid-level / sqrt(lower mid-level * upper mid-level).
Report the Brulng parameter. 1.09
